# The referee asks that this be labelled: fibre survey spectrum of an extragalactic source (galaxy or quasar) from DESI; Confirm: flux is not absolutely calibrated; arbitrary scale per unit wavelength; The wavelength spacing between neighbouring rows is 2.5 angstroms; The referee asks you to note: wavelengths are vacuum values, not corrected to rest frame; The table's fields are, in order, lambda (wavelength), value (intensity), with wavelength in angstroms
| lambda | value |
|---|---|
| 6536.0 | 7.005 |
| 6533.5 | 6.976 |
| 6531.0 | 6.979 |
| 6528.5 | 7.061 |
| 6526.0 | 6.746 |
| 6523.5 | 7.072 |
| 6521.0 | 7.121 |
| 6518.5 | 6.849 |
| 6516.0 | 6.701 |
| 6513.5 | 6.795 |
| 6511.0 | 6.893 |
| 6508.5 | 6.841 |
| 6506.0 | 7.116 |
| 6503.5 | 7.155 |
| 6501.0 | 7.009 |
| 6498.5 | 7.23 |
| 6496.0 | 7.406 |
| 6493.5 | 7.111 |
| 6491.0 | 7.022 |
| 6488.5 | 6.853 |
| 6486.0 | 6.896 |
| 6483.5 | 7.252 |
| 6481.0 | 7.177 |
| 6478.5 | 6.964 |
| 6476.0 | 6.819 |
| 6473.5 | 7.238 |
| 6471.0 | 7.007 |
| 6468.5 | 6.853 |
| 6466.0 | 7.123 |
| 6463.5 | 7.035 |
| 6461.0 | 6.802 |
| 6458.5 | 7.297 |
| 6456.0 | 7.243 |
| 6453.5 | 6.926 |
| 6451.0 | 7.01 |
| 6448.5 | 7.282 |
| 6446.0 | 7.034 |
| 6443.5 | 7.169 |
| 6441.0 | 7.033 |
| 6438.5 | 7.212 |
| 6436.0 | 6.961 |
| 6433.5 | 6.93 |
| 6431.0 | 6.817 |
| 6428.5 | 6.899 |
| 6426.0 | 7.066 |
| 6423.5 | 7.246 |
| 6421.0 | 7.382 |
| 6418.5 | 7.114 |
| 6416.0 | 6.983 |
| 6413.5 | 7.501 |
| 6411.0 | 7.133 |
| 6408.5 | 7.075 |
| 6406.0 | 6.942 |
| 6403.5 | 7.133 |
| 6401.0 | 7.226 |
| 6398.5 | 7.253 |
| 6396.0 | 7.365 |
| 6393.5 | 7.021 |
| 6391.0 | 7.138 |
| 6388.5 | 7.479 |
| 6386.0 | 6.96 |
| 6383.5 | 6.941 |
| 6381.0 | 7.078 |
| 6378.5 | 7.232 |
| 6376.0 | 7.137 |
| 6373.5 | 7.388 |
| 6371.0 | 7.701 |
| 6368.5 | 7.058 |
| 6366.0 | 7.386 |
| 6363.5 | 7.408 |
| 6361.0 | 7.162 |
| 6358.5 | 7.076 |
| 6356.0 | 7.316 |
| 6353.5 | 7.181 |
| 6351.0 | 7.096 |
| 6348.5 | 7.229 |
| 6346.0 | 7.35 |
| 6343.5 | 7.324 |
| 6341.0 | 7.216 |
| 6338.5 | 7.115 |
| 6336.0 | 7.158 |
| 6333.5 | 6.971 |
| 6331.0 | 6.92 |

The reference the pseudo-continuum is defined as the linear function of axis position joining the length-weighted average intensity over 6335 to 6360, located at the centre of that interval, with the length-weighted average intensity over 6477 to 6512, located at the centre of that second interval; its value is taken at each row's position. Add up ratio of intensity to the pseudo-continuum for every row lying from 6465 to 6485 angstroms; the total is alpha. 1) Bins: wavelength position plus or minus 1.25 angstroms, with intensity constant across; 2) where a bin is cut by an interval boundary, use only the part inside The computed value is 7.97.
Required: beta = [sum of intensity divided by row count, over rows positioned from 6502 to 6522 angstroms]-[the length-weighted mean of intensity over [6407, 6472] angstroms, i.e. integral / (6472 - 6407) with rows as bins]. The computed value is -0.15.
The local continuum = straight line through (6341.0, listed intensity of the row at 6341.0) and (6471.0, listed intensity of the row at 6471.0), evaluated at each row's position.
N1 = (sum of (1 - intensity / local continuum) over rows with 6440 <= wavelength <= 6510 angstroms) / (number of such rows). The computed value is -0.0096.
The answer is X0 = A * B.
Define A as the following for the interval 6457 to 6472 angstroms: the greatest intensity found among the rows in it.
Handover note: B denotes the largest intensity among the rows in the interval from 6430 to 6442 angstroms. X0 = 52.6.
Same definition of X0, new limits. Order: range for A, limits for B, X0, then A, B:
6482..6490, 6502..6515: 51.9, 7.252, 7.155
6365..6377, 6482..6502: 57.0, 7.701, 7.406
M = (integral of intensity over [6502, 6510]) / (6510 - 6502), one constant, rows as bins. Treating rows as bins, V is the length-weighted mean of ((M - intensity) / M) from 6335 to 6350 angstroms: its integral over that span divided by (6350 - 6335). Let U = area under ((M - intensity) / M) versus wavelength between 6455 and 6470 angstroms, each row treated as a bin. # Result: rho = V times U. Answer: 0.001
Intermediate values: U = -0.05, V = -0.0283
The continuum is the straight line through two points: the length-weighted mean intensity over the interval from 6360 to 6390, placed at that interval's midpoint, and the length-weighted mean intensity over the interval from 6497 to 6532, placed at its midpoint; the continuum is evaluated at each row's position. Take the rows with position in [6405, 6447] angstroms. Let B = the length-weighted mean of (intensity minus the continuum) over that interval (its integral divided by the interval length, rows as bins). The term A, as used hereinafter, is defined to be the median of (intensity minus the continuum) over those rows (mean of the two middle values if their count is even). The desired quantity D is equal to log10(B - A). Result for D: -1.6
